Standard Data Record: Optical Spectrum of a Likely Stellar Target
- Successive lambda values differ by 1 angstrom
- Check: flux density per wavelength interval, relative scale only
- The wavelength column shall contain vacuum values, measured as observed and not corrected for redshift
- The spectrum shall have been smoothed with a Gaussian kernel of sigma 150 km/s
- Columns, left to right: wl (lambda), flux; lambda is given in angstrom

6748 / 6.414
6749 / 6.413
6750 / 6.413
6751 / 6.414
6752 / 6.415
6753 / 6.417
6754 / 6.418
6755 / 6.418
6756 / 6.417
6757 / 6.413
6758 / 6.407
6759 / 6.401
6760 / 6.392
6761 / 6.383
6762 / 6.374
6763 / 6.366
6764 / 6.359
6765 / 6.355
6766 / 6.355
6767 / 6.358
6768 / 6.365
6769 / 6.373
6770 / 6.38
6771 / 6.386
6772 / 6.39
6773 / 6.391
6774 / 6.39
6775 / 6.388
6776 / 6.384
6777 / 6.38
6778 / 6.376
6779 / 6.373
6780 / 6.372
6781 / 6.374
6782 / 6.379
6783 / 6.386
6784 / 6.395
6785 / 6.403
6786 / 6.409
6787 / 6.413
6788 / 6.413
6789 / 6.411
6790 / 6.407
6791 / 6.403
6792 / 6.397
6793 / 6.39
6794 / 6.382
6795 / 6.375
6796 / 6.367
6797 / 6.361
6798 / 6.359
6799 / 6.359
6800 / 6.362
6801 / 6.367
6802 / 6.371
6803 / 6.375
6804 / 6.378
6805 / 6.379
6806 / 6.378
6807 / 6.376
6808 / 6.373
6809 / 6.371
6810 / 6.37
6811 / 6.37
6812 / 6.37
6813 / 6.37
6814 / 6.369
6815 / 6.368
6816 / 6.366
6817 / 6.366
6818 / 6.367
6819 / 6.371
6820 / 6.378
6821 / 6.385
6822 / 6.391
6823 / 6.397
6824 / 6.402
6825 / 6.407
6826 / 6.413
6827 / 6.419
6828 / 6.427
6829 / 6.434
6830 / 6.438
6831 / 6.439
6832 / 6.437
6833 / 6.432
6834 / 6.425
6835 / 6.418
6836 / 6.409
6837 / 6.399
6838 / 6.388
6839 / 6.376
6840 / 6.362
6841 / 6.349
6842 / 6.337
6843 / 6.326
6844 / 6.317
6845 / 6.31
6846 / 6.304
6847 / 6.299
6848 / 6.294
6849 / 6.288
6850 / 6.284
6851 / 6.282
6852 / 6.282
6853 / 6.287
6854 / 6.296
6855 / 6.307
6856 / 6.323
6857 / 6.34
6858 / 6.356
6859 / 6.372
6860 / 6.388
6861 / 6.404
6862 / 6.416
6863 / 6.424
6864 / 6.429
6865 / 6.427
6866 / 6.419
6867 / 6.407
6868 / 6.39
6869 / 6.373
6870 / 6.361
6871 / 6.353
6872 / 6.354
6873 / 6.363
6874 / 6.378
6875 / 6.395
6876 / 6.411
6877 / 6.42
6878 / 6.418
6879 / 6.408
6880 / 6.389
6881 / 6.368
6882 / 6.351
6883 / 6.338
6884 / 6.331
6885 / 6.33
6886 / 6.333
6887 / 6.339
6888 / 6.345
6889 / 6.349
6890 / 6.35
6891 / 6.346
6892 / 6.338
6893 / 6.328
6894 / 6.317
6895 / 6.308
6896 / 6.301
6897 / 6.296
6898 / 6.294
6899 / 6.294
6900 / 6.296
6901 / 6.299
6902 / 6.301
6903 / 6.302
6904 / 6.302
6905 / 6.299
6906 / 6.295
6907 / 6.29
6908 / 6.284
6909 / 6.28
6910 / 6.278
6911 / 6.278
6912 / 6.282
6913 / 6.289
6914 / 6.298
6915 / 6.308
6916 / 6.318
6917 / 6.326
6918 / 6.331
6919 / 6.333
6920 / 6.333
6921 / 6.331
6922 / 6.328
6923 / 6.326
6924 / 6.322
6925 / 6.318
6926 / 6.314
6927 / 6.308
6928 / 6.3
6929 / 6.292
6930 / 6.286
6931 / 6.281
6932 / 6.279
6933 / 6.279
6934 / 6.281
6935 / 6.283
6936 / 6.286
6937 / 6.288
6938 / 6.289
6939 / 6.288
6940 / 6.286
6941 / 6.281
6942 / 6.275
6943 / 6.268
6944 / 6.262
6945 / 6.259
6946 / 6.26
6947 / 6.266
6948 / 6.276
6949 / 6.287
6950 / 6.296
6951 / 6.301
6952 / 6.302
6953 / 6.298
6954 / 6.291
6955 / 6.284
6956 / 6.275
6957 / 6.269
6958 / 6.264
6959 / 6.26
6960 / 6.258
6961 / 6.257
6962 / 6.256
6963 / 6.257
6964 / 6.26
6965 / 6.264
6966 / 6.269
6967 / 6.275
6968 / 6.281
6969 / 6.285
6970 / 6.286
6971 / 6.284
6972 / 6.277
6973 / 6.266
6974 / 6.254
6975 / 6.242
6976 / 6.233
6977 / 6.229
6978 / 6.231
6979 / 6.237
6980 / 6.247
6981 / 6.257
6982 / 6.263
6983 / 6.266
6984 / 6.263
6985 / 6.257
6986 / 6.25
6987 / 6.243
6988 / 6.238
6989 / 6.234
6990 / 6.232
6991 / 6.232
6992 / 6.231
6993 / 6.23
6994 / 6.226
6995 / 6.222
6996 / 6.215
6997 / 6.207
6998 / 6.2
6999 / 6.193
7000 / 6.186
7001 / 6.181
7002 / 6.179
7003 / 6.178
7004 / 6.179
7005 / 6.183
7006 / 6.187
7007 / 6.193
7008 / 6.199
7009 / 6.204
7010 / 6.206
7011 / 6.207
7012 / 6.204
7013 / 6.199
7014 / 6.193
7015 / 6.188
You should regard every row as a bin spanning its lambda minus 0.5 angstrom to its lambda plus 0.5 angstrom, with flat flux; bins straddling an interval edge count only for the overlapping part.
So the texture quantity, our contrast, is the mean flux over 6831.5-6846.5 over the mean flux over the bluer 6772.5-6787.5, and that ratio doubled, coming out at 2.00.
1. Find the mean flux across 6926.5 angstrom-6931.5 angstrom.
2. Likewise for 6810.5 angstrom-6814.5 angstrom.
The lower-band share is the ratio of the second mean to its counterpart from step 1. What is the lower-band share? 1.01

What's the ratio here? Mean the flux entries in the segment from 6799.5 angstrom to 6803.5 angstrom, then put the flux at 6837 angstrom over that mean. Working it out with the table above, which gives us 1.00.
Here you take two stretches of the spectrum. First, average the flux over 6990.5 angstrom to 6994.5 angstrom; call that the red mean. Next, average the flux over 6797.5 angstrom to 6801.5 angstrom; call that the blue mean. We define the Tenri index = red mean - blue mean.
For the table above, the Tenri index -0.13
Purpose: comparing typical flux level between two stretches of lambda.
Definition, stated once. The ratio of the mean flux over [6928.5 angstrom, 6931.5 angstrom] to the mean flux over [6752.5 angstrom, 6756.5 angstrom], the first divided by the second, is 0.980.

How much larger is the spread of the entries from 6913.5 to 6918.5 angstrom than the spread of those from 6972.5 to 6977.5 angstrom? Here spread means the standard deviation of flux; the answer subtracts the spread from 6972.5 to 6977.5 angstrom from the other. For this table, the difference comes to -0.002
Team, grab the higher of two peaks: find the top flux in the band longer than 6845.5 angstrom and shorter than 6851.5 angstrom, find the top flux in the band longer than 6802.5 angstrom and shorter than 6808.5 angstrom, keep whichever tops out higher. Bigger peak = 6.38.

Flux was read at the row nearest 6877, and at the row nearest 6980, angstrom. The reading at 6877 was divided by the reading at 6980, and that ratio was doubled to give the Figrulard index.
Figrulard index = 2.06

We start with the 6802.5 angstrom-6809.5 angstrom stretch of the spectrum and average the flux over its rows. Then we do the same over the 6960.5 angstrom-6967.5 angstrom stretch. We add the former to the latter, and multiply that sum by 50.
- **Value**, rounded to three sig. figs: 632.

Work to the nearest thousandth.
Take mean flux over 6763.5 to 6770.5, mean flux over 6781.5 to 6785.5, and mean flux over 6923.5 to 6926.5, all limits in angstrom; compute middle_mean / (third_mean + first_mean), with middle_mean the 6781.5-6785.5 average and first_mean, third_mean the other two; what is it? 0.504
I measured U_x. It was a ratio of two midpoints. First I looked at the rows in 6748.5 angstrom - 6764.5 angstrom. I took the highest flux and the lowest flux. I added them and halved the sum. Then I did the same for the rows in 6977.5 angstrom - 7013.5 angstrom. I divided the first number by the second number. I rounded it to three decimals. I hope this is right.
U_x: 1.027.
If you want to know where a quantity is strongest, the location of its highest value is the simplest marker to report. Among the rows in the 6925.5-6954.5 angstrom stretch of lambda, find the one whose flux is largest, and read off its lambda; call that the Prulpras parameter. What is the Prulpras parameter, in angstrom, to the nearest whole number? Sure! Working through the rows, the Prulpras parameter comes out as 6926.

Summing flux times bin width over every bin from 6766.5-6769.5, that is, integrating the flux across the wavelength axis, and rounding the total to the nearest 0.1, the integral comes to 19.1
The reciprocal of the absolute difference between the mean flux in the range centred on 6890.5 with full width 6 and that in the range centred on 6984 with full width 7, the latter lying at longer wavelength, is 12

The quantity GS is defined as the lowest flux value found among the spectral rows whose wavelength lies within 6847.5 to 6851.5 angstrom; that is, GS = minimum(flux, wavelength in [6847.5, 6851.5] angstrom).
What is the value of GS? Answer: 6.282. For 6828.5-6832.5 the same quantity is 6.434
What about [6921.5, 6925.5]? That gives 6.318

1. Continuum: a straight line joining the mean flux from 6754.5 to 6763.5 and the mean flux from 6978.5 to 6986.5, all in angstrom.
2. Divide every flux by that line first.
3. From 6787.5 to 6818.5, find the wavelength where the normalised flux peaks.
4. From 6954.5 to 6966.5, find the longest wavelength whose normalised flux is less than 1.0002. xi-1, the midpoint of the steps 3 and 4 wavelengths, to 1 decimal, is 6876.5 angstrom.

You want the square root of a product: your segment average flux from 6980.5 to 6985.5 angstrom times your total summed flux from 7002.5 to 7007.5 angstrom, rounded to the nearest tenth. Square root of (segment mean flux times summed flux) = 13.9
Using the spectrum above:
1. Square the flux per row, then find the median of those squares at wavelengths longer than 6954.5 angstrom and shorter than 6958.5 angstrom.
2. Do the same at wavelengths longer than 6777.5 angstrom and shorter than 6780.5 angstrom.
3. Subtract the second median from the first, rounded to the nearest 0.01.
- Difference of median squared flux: -1.28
